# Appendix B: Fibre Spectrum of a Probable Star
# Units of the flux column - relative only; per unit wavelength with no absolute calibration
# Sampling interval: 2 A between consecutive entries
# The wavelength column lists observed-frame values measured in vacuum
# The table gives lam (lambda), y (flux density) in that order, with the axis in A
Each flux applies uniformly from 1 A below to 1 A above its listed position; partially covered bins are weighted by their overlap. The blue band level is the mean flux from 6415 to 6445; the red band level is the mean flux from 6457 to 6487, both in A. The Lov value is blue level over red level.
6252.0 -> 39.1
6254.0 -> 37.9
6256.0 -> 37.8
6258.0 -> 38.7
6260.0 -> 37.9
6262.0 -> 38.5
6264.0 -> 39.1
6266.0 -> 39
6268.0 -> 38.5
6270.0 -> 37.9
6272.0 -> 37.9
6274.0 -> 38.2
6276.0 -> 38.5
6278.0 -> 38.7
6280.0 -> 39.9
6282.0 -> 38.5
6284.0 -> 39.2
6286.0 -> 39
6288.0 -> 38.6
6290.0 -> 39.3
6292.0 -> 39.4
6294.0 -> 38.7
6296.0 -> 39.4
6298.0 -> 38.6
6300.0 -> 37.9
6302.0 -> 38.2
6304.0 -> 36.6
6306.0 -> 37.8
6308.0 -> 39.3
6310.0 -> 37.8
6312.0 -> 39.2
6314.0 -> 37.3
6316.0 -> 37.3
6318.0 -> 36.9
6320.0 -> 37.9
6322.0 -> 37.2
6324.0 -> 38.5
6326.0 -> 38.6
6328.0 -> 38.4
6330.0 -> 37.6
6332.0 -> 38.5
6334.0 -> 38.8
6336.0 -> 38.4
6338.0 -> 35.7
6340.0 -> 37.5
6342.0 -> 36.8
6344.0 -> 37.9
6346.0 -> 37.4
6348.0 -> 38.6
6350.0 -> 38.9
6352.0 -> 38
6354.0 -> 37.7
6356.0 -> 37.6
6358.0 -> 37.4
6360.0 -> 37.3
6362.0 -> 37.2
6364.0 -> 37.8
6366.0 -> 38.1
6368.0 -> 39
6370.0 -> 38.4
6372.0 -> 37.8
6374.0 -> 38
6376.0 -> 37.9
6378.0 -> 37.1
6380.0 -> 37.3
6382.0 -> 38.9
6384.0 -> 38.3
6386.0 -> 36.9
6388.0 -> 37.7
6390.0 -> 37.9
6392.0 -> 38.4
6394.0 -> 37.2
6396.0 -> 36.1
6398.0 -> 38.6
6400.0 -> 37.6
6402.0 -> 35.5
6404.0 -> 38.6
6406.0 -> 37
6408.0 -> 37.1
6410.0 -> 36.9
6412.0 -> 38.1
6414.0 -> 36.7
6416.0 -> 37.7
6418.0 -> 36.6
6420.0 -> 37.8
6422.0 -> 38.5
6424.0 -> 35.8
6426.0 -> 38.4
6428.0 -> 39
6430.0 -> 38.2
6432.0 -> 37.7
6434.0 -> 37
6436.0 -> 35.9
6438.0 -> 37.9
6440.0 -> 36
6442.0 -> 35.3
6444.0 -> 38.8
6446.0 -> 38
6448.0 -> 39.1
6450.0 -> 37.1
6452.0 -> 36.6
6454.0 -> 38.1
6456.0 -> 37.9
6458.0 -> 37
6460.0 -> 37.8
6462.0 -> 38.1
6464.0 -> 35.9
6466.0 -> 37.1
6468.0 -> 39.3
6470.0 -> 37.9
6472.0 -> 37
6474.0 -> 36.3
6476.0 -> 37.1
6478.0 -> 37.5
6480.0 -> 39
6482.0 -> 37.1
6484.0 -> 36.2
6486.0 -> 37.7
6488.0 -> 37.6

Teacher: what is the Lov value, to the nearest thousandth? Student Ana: 0.999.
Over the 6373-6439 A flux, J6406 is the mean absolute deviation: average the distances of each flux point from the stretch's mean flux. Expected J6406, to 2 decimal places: 0.74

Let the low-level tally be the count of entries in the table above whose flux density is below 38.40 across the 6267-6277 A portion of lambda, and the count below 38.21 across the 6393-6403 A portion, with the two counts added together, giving 7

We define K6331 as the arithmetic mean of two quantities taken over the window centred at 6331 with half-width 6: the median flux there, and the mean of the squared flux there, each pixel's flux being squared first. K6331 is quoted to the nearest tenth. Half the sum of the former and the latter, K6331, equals 755.9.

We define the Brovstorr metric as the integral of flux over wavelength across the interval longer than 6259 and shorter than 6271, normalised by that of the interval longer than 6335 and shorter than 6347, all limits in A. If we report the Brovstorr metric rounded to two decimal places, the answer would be 1.03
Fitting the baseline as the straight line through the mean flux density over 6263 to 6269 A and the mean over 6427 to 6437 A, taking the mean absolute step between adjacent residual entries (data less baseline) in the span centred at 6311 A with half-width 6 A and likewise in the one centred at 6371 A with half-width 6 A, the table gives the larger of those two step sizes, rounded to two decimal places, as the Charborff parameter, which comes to 1.26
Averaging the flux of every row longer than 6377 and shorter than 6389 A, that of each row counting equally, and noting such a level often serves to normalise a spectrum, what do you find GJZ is 37.7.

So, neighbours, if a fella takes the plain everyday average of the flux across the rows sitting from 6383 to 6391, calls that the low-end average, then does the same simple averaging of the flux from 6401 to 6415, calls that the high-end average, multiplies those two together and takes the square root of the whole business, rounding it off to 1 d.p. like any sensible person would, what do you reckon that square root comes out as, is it 37.4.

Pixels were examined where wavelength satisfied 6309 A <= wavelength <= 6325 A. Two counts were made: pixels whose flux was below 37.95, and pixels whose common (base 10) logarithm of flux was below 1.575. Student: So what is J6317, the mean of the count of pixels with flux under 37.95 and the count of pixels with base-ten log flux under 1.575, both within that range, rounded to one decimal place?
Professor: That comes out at 5.0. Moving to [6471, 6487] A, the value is 6.5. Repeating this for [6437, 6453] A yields 4.5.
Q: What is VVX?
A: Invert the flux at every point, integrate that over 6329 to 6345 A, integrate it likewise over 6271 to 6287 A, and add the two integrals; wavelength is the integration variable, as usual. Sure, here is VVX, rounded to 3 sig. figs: 0.838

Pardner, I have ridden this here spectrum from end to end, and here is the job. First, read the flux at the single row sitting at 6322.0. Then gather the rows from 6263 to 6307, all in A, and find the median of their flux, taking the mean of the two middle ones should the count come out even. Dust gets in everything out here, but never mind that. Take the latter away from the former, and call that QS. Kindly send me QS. -1.4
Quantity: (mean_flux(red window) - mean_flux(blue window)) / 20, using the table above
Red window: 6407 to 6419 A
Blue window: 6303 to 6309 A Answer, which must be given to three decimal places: -0.036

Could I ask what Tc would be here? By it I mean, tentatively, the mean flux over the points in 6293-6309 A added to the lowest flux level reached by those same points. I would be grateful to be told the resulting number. 74.9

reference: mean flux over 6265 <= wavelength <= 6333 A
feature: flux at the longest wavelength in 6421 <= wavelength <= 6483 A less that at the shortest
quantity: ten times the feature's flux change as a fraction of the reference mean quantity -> -0.4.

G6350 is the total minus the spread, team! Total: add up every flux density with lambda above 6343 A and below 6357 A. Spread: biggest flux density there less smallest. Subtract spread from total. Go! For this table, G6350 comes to 265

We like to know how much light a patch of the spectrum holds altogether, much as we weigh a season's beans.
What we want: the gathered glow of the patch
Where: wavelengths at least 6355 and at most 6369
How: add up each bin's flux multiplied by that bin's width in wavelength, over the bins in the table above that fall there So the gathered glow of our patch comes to 529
